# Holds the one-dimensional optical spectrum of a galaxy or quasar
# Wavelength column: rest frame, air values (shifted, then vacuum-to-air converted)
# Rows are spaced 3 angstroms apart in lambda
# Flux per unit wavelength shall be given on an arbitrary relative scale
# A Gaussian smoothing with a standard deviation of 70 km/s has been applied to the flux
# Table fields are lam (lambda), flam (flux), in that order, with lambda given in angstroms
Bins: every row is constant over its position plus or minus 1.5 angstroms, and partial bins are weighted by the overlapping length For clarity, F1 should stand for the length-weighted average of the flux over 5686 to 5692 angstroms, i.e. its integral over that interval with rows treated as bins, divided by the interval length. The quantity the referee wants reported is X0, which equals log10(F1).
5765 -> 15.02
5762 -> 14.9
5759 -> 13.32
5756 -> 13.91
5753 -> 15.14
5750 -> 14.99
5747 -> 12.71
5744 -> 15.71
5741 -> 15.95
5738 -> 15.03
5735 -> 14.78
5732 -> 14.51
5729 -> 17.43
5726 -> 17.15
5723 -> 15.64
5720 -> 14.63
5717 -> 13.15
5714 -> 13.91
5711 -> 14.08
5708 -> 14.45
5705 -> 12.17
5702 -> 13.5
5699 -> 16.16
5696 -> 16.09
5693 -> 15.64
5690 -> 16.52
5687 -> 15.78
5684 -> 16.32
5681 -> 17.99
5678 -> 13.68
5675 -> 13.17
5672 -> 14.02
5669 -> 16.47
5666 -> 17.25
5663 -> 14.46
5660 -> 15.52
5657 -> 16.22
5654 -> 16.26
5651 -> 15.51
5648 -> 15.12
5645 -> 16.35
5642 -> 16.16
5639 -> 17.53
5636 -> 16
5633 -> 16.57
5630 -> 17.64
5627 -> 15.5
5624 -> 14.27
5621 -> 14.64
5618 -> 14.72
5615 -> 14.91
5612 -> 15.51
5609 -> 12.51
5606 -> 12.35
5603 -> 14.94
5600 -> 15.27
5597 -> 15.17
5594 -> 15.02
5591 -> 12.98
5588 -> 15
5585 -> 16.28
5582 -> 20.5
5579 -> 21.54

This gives 1.21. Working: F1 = 16.1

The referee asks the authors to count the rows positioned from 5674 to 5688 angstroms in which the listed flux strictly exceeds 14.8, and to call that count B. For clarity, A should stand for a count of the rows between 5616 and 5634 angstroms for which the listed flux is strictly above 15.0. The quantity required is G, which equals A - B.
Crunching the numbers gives 0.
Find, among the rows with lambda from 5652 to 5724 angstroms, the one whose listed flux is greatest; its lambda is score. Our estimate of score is 5681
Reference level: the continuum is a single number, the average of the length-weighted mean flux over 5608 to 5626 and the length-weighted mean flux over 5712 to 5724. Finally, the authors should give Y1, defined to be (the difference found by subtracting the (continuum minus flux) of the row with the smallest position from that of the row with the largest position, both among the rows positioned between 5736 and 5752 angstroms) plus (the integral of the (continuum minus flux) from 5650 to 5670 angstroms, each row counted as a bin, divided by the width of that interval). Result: -1.5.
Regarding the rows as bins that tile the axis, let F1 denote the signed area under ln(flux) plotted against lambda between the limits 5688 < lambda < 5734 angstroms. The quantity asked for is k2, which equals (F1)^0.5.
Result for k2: 11.2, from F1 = 124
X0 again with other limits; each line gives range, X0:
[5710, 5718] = 1.14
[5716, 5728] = 1.19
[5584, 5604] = 1.17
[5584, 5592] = 1.17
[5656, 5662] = 1.20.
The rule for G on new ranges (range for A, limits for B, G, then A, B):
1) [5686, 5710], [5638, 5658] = -2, 5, 7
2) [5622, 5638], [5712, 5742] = -1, 4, 5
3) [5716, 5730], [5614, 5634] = -1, 3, 4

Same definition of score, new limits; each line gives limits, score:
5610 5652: 5630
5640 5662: 5645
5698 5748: 5729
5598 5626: 5612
